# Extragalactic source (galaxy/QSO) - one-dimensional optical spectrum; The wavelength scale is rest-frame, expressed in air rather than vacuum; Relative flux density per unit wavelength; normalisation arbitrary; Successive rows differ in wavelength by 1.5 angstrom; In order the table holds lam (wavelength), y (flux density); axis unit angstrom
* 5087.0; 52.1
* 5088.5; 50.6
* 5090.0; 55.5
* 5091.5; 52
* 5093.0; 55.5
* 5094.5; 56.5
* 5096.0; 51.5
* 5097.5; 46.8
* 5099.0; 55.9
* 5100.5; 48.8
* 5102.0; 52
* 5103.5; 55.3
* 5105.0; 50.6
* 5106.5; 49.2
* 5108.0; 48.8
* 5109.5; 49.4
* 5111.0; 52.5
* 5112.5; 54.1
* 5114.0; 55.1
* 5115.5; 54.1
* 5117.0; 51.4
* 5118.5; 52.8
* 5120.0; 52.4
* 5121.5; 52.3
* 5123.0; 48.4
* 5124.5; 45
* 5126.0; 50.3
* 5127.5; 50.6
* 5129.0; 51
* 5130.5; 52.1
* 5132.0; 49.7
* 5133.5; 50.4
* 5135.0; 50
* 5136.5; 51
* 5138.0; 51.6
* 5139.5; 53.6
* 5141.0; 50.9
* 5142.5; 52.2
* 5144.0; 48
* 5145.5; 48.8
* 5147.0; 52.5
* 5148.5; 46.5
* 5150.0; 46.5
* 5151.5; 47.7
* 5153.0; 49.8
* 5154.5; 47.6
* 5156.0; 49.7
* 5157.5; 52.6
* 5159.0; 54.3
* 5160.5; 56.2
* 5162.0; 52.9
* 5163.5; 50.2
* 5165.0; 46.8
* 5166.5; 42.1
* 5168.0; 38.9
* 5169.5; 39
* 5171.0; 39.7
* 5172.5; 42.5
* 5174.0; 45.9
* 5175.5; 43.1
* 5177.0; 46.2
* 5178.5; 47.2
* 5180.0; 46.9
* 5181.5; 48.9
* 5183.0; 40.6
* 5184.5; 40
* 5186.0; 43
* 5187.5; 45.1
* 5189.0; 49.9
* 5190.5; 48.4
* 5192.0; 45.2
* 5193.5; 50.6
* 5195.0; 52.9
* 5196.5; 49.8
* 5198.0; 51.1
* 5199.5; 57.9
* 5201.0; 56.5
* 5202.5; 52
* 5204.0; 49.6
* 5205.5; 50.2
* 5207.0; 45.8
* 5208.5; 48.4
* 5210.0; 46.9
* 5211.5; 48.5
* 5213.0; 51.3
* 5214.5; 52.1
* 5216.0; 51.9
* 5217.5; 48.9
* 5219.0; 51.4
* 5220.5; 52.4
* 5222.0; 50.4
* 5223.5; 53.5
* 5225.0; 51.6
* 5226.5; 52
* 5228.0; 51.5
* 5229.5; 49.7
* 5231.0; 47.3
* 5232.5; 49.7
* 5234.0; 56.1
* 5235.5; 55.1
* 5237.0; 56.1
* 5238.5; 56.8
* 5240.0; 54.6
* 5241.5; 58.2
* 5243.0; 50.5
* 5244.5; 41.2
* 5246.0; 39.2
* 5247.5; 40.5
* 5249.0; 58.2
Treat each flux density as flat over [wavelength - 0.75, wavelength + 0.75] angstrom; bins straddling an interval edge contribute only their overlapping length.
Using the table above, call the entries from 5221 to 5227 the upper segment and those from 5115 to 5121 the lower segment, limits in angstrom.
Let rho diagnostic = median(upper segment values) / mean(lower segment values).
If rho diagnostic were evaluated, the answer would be 0.98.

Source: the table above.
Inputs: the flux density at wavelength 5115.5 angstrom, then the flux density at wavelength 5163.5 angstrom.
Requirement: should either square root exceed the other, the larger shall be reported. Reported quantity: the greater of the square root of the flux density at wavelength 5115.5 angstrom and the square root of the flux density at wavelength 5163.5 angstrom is 7.4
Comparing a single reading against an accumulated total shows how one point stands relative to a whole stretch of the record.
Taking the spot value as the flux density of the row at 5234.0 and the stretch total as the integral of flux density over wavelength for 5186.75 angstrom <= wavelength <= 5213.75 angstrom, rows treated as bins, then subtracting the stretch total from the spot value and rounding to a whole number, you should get -1294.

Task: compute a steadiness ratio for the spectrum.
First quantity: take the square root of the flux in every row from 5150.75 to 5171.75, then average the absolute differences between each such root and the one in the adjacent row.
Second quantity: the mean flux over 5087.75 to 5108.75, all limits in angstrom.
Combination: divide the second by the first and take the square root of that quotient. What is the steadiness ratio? 17.4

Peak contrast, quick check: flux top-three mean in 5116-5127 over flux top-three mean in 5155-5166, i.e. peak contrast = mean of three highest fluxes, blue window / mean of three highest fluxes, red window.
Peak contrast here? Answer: 0.96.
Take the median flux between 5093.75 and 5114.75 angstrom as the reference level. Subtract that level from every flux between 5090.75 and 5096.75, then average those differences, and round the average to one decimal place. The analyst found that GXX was 2.1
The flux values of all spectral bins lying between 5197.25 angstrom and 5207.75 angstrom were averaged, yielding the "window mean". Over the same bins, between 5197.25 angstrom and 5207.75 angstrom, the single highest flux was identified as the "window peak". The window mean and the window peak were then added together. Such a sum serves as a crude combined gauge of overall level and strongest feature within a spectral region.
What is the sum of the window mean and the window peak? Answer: 110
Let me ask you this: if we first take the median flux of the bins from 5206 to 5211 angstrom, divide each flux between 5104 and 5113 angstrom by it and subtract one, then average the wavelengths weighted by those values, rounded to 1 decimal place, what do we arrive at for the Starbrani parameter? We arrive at 5109.7 angstrom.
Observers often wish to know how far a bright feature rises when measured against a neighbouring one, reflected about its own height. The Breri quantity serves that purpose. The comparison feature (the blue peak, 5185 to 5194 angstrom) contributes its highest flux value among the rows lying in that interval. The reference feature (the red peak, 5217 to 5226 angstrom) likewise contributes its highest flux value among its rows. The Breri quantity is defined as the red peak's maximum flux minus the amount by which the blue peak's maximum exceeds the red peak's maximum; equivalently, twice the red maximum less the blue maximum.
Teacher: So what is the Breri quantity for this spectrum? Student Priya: 56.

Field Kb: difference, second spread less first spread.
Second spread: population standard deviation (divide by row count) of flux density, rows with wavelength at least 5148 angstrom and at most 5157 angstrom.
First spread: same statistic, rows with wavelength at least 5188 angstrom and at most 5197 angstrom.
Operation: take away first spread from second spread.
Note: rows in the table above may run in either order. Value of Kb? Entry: -1.0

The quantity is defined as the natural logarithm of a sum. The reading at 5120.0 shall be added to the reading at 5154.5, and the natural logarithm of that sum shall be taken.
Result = 4.61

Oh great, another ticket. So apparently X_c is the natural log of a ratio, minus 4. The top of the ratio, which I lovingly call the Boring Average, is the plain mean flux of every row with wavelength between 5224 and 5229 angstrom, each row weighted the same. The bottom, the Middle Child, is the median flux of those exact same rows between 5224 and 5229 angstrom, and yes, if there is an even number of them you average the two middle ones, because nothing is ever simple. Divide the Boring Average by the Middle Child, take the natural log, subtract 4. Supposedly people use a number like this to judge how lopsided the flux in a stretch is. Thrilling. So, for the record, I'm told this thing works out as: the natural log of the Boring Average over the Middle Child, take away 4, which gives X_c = -4.00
